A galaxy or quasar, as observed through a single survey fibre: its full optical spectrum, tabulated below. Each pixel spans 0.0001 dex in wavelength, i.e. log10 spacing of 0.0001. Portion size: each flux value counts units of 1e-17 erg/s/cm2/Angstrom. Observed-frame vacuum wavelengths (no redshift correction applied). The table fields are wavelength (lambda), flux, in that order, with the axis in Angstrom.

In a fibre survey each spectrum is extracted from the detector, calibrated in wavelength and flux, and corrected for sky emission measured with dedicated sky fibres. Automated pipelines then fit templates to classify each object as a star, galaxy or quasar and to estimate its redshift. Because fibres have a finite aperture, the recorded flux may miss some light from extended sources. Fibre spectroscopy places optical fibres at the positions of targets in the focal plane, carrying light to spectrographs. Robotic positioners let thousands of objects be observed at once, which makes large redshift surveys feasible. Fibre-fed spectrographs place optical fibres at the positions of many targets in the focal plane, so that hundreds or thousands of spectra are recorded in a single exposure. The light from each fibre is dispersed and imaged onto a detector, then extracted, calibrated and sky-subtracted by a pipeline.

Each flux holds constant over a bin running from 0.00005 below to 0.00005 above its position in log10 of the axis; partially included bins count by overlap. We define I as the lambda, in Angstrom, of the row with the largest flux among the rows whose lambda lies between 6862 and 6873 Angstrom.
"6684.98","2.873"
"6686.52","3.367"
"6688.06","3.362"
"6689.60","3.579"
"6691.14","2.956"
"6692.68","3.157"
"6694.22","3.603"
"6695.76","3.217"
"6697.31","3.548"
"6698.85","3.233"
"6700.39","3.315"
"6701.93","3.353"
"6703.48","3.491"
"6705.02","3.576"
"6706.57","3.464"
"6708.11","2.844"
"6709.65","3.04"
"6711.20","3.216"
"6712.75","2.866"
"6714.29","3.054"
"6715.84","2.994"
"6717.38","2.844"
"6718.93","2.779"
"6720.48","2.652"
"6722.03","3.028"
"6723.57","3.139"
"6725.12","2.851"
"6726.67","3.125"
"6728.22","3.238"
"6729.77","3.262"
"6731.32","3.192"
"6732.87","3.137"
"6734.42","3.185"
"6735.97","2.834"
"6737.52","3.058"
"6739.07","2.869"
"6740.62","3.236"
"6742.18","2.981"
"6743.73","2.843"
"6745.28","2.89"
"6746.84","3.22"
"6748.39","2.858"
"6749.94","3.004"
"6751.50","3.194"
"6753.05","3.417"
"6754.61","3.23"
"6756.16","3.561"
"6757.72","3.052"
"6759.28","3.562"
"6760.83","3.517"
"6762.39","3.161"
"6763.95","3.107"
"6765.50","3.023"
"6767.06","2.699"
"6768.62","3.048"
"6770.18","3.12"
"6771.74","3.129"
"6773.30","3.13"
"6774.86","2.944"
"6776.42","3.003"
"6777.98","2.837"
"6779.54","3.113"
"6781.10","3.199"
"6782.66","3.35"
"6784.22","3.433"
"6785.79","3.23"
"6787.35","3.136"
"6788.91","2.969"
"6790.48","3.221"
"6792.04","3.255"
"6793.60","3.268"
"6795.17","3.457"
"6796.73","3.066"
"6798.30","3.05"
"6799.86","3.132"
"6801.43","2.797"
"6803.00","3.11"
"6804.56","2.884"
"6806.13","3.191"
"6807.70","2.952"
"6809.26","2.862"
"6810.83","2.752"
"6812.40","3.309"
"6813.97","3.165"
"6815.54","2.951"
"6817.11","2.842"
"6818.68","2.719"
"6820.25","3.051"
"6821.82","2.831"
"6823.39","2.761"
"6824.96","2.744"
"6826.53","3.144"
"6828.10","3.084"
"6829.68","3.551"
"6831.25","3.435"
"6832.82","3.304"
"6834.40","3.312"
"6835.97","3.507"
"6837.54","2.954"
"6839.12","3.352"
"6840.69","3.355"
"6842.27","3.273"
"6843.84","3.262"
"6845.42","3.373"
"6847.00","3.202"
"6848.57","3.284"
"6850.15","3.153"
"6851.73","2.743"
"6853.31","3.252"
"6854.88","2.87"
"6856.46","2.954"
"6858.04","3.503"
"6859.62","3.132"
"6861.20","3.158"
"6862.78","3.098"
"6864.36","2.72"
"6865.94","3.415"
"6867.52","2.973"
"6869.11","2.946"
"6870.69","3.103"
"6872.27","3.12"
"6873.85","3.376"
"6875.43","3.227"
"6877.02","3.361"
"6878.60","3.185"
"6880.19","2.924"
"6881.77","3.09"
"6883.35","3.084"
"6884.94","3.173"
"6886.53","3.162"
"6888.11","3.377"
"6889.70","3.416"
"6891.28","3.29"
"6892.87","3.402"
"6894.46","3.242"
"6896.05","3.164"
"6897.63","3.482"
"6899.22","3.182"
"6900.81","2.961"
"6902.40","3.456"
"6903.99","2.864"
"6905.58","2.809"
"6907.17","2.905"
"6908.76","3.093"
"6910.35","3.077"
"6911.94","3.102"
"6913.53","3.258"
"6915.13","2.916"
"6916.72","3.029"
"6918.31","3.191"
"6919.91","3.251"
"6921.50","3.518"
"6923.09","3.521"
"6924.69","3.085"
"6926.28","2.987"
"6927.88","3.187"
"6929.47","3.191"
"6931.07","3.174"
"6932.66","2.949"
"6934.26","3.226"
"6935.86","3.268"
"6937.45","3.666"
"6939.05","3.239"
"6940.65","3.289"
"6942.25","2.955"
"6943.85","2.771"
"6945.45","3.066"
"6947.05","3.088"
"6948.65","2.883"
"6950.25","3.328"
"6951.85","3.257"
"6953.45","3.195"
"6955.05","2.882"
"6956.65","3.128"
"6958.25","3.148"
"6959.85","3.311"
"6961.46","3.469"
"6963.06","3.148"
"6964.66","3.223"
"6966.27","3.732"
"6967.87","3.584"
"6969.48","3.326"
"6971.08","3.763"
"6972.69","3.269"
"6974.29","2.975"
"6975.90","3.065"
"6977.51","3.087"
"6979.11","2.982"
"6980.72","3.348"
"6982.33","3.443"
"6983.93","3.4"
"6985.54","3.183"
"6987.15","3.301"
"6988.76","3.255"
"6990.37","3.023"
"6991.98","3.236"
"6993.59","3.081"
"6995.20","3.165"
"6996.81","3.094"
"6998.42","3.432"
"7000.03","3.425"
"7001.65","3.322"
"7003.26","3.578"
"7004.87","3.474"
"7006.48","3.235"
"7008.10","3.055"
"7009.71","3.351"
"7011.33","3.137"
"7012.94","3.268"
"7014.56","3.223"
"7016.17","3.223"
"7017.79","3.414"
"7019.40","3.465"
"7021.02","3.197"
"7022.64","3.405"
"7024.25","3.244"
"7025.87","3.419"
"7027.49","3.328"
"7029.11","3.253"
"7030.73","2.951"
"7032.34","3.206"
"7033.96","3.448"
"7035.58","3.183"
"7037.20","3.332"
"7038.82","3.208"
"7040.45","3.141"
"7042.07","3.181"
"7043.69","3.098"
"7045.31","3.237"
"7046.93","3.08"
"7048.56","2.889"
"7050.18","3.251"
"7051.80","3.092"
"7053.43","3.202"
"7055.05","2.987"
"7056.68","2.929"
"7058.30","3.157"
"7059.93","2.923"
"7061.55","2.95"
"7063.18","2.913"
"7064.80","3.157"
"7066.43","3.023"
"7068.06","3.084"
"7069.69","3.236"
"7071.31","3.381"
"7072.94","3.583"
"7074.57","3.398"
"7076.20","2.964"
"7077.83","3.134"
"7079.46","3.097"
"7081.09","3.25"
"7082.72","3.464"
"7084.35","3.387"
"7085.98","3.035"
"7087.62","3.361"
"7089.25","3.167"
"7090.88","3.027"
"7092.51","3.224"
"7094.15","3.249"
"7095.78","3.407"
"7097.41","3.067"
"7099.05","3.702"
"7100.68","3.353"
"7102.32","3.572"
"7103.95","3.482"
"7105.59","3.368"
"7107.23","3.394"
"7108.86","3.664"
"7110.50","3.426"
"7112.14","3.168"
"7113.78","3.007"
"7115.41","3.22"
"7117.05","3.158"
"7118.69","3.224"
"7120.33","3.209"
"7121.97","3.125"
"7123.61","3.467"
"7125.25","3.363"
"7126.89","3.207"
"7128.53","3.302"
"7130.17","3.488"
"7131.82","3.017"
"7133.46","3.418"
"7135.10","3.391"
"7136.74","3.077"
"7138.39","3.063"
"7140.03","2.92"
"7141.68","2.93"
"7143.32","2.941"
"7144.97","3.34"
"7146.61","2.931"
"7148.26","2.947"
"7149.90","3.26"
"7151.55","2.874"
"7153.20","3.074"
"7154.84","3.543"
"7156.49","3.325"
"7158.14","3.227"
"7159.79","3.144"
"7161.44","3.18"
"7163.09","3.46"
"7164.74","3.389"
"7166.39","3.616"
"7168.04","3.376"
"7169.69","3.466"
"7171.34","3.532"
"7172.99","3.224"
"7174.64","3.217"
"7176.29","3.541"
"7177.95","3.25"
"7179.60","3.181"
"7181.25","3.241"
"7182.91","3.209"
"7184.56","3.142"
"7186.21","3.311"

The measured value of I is 6865.94 Angstrom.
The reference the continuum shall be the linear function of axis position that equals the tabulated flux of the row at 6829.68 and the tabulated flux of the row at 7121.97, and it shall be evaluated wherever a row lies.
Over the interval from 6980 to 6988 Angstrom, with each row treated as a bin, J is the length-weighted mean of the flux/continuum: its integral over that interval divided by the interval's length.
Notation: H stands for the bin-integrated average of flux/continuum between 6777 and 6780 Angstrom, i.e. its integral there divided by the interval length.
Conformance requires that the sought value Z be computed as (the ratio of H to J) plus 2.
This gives 2.82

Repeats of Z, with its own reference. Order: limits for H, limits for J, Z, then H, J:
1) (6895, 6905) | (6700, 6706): 3.00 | 0.92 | 0.92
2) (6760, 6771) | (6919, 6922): 2.87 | 0.85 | 0.98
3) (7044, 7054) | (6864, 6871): 3.11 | 0.97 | 0.87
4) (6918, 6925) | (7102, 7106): 2.89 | 0.98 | 1.10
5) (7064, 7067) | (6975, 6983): 3.01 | 0.96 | 0.95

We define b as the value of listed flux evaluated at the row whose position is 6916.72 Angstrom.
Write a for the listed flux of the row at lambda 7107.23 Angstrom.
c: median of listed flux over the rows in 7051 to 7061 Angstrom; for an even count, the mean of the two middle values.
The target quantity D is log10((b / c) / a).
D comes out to -0.53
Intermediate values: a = 3.394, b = 3.029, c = 3.04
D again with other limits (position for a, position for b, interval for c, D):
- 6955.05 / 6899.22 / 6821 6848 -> -0.47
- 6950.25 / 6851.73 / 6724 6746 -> -0.57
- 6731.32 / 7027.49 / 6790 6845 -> -0.48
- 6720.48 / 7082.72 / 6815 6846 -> -0.39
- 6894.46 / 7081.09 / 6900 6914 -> -0.49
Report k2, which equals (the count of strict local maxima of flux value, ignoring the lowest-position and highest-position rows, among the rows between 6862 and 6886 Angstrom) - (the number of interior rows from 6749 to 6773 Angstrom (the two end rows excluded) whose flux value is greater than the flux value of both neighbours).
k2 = 1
